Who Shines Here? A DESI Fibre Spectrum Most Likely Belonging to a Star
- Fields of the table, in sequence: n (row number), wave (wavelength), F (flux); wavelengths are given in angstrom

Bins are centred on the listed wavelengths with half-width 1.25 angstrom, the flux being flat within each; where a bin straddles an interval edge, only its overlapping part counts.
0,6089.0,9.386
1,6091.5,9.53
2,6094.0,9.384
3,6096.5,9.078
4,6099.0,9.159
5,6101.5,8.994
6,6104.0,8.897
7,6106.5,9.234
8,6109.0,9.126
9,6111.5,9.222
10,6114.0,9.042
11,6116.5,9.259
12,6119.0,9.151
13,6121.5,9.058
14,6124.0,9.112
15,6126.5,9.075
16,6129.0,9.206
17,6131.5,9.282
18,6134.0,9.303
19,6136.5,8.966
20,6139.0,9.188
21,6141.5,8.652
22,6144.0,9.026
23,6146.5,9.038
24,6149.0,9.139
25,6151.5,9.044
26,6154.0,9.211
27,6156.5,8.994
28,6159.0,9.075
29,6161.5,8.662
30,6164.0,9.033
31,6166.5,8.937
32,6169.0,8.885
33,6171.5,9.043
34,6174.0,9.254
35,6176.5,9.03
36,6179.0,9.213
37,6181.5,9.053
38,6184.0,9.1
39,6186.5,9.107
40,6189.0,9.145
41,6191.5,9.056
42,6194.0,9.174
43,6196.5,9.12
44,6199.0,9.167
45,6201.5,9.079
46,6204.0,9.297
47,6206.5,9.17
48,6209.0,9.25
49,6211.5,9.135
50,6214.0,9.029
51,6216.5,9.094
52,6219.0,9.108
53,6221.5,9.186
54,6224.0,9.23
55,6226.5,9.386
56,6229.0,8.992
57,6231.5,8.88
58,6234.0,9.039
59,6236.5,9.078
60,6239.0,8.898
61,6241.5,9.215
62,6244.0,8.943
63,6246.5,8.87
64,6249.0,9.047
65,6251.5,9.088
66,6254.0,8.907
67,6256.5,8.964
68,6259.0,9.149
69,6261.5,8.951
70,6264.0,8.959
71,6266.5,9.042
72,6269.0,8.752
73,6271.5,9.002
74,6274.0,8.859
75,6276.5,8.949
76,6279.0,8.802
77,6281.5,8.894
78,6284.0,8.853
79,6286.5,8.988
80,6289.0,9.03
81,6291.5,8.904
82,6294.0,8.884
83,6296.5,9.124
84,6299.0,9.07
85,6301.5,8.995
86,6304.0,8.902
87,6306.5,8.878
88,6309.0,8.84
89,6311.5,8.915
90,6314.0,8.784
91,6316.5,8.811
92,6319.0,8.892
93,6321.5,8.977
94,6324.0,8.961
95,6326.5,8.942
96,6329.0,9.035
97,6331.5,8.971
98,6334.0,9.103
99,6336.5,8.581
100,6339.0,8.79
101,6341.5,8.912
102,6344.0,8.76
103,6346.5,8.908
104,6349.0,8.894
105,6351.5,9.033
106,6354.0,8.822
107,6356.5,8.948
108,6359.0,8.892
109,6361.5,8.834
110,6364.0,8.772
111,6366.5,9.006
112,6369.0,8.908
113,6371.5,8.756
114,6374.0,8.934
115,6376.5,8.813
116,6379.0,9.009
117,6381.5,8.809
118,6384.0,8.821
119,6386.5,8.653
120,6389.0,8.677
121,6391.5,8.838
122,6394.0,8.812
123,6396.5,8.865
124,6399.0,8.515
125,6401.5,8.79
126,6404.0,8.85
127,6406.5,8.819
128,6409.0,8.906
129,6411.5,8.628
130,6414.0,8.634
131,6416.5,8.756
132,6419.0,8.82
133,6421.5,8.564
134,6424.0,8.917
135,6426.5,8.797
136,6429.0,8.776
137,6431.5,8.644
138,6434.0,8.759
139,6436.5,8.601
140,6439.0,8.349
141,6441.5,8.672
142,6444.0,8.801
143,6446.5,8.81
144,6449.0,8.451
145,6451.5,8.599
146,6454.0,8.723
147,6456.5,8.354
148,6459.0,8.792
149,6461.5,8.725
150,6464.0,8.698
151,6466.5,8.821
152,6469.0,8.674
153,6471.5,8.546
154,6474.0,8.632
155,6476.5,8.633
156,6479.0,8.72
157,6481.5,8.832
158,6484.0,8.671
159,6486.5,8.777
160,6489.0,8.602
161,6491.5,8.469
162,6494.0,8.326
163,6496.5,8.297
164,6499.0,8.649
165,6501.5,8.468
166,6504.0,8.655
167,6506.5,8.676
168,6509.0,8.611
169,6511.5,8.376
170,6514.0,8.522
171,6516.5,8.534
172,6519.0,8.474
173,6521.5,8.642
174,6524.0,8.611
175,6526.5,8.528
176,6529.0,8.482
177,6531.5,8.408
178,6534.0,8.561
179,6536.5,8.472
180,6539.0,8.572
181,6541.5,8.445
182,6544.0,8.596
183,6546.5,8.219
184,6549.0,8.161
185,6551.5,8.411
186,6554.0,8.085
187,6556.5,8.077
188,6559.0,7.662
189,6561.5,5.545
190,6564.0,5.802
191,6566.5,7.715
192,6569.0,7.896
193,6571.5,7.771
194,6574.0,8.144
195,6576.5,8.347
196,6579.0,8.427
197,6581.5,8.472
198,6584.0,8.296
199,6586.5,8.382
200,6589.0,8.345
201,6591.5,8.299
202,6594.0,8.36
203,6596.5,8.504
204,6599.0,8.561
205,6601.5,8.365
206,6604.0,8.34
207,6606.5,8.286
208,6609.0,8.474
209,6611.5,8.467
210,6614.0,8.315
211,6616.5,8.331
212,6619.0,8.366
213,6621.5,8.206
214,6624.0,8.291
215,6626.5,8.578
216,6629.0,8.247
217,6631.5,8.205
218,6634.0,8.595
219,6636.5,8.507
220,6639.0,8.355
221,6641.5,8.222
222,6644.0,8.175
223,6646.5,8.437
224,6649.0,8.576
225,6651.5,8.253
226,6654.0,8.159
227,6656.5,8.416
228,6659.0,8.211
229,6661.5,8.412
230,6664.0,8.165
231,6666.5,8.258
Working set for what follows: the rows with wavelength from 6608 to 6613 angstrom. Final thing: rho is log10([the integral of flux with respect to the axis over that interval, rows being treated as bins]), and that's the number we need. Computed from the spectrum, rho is 1.63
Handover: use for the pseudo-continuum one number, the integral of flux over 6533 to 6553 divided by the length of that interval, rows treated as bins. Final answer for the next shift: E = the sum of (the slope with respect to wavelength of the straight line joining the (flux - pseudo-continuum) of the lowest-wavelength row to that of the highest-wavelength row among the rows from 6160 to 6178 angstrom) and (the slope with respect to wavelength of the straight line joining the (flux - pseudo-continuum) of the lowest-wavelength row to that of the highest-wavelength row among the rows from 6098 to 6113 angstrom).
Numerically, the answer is 0.03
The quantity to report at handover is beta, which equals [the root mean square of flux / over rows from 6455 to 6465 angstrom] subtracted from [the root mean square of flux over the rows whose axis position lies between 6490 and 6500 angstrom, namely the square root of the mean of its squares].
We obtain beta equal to -0.2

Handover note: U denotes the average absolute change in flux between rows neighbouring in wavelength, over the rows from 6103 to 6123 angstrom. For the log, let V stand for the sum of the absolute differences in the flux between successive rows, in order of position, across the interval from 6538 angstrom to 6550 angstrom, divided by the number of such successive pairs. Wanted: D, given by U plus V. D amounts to 0.341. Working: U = 0.16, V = 0.178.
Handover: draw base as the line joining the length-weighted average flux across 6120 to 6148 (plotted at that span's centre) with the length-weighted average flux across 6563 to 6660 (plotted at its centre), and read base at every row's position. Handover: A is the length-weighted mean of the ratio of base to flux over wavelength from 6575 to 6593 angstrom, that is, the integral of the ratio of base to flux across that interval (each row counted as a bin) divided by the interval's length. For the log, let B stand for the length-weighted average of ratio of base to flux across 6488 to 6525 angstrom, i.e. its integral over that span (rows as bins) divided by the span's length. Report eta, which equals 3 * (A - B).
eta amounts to 0.01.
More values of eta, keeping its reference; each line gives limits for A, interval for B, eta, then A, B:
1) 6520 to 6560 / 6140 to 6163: -0.02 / 1.00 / 1.01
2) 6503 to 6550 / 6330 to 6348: 0.01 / 0.99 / 0.98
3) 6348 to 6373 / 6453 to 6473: -0.01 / 0.98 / 0.98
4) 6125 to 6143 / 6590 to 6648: 0.04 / 1.00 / 0.98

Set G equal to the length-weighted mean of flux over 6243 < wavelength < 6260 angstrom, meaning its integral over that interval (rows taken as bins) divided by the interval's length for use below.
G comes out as 9.0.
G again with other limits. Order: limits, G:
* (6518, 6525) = 8.6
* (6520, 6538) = 8.5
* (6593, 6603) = 8.4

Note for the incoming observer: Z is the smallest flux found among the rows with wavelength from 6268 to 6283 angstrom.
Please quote 8.752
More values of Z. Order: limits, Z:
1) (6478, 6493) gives 8.469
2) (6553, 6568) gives 5.545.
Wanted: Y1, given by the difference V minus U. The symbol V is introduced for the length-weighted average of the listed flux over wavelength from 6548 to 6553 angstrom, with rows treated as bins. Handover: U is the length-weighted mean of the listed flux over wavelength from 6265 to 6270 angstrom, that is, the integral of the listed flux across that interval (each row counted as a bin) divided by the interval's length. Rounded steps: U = 8.91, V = 8.3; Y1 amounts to -0.63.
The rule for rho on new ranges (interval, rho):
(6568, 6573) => 1.59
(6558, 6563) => 1.51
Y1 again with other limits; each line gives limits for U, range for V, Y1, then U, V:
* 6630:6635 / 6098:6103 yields 0.68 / 8.38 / 9.1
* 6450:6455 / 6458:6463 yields 0.11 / 8.65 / 8.8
